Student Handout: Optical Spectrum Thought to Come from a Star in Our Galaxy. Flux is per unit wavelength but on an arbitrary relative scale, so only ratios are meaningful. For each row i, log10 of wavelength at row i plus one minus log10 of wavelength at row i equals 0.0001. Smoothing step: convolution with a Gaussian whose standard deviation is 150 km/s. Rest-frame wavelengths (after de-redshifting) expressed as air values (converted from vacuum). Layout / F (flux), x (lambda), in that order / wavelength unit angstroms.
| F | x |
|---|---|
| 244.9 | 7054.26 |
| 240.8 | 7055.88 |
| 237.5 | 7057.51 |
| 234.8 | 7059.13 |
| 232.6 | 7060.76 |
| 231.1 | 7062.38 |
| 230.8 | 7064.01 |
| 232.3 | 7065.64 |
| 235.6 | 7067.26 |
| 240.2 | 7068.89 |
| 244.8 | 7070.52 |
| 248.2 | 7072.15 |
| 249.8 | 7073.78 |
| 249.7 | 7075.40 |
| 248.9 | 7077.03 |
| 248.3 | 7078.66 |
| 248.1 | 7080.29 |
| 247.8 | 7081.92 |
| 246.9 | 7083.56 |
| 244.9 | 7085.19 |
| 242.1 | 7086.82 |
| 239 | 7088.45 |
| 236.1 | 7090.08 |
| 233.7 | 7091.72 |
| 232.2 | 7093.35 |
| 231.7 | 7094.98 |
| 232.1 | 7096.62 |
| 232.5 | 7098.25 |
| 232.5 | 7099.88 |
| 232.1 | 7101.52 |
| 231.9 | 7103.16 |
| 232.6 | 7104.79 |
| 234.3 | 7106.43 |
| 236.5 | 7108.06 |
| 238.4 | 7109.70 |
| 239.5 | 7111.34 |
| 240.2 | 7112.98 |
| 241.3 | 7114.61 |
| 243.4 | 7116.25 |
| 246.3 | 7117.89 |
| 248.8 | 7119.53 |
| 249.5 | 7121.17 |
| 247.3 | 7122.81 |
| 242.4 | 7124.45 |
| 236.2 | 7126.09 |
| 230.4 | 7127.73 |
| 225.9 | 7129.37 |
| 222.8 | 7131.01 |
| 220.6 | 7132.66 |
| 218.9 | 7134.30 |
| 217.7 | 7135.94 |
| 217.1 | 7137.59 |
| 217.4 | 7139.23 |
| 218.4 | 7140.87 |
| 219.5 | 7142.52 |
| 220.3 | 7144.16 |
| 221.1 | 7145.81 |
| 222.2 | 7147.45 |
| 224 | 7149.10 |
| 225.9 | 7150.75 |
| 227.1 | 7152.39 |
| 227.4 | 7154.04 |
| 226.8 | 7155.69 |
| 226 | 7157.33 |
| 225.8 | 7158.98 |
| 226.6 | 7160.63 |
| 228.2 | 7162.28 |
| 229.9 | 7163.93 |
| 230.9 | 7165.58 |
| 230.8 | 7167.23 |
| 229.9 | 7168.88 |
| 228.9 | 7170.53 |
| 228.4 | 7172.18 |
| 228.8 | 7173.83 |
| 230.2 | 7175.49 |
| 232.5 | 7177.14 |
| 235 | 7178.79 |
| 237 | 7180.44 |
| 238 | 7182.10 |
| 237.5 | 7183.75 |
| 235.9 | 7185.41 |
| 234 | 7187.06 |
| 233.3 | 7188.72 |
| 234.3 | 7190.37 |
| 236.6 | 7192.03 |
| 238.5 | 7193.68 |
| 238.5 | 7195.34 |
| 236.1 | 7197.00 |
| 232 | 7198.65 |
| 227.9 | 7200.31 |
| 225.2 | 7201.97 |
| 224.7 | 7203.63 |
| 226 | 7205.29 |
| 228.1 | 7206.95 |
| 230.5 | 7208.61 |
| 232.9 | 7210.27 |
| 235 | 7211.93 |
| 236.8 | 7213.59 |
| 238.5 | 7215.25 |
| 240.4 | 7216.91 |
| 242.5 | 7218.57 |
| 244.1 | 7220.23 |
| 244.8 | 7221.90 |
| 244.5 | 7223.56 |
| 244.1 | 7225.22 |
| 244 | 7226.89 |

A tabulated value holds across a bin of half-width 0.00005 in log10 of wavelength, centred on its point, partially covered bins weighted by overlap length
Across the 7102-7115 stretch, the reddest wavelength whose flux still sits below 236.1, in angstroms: 7106.43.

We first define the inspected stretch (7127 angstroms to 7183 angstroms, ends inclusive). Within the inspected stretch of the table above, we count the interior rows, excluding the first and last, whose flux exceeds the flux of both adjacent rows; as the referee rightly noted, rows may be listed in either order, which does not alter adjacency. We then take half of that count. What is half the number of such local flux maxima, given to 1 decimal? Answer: 1.0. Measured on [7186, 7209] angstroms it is 0.0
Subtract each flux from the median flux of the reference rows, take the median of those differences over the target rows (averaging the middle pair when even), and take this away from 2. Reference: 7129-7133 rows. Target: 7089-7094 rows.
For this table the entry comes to 12.9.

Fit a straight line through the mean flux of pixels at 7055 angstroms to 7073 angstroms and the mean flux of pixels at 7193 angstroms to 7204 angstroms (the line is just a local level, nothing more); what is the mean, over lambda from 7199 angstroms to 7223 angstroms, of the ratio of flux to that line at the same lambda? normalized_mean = 1.012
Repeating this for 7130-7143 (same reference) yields 0.935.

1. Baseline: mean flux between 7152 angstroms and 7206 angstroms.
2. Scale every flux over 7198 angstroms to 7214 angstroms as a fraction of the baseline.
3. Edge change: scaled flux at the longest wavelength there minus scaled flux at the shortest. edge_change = 0.021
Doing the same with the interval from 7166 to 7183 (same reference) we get 0.031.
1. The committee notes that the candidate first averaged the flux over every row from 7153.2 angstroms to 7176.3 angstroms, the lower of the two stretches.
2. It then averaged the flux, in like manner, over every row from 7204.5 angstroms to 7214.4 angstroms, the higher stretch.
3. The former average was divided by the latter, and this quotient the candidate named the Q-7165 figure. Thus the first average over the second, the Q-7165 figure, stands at 0.99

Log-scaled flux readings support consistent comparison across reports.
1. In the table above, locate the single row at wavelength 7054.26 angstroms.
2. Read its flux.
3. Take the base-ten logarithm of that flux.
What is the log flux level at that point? 2.39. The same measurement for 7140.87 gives 2.34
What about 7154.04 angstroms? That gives 2.36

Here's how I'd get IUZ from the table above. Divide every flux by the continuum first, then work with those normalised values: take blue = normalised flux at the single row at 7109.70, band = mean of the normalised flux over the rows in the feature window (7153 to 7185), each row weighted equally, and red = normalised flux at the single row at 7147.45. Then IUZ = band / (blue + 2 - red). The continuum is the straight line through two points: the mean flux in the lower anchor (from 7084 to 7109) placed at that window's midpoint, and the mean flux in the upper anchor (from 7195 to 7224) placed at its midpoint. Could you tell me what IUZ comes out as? 0.47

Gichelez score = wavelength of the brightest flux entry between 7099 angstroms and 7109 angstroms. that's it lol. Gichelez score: 7108.06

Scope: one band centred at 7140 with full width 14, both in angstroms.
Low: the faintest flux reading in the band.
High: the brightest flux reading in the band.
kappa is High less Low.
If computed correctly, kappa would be 4.0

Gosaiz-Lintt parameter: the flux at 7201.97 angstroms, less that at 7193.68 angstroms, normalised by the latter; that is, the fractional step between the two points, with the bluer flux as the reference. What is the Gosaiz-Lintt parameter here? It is -0.056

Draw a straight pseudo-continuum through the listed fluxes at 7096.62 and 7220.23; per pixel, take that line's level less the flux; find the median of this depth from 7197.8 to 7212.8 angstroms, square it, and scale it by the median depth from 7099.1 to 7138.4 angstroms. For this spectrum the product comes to -253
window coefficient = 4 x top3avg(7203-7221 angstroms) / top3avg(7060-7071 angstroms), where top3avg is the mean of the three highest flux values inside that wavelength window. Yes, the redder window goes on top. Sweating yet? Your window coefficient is 4.04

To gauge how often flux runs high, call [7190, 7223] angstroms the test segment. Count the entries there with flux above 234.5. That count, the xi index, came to 11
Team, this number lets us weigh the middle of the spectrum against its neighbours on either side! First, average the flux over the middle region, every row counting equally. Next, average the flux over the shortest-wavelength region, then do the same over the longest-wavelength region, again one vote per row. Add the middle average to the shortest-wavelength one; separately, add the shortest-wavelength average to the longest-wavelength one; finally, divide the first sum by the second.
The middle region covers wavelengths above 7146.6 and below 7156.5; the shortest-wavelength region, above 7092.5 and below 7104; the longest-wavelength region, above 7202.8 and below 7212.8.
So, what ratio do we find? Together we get 0.99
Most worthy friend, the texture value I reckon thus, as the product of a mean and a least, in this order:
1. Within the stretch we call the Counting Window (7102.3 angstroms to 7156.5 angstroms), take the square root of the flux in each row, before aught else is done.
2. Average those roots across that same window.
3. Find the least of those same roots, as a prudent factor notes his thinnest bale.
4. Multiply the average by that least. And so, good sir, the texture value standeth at 224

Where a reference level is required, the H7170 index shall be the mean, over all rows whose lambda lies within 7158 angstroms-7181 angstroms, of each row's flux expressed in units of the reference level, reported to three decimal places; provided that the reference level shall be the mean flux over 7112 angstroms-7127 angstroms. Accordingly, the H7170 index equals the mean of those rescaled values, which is 0.944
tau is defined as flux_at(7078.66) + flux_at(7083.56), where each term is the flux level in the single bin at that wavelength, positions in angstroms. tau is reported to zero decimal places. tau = 495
